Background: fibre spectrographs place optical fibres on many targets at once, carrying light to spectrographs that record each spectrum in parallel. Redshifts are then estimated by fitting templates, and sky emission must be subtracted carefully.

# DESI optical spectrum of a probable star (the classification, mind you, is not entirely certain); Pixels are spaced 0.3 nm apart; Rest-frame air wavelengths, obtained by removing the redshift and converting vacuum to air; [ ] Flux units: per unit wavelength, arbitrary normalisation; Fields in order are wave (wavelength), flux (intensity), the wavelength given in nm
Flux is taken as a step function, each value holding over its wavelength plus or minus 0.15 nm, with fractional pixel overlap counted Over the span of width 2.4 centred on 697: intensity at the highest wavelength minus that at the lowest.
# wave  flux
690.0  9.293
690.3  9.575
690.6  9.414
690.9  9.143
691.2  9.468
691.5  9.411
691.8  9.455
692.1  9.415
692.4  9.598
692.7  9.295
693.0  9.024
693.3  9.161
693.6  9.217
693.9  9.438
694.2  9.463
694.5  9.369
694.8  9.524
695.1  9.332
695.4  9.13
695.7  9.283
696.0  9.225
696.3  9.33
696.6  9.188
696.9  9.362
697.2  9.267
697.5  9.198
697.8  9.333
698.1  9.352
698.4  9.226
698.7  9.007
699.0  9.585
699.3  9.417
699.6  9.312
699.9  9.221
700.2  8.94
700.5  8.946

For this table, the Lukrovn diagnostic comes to 0.1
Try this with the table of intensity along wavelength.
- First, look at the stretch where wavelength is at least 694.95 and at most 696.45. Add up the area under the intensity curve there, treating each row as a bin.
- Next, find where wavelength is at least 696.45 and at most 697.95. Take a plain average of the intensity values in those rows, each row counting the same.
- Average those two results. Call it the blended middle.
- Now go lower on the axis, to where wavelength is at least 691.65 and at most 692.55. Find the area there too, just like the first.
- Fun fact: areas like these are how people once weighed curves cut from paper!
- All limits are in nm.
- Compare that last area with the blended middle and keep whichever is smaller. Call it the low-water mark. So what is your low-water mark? 8.5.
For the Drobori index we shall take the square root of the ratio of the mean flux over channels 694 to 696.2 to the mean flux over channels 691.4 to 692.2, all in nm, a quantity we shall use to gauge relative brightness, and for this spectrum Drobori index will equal 0.99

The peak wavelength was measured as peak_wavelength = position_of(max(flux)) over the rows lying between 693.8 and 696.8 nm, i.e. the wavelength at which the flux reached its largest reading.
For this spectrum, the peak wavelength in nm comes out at 694.8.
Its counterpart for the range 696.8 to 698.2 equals 696.9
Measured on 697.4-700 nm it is 699.0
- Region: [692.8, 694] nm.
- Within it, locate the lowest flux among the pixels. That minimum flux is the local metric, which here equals 9.024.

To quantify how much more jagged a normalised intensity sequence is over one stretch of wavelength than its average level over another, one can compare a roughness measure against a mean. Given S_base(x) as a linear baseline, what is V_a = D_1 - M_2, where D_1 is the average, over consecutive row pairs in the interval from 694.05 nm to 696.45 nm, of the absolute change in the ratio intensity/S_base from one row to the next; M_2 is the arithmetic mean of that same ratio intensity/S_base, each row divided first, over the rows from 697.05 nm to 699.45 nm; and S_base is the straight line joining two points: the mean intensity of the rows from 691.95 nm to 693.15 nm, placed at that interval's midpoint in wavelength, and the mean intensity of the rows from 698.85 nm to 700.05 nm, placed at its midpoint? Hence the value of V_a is -0.977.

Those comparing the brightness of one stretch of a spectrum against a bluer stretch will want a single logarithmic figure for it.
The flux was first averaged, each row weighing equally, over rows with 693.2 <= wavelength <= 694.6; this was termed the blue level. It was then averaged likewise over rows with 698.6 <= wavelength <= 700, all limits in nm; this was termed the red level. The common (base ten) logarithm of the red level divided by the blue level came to -0.001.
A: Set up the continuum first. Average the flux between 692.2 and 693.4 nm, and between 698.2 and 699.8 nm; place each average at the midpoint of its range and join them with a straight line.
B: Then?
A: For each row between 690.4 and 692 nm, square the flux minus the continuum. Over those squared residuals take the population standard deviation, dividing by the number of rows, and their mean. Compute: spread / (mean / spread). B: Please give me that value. 0.00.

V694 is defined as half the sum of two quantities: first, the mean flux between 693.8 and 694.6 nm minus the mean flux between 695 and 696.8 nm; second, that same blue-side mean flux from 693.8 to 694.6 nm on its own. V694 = 4.80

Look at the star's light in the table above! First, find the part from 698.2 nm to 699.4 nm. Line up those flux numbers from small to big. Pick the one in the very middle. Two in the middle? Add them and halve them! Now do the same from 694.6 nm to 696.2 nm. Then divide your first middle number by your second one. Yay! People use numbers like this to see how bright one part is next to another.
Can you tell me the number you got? 1.00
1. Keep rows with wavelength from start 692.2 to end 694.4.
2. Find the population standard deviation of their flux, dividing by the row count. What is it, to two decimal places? 0.18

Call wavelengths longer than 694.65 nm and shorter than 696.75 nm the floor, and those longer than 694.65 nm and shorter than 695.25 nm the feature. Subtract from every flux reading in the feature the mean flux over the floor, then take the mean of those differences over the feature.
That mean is 0.14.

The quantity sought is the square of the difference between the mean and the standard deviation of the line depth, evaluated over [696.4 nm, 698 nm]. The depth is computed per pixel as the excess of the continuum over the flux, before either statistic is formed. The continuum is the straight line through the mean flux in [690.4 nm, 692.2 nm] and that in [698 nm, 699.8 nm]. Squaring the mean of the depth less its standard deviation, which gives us 0.000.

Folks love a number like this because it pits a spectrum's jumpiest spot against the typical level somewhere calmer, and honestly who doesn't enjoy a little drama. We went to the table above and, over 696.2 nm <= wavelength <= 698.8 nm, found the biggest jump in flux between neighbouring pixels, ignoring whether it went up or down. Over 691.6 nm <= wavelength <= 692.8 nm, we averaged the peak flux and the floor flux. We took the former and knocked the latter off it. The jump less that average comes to -9.23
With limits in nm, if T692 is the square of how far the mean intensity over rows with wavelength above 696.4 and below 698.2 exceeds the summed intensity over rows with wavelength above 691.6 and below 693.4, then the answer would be 2178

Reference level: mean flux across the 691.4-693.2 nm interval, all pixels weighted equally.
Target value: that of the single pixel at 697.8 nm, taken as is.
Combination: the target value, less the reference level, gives -0.03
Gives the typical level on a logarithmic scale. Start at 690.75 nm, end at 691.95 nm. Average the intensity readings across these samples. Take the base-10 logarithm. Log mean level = 0.9717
